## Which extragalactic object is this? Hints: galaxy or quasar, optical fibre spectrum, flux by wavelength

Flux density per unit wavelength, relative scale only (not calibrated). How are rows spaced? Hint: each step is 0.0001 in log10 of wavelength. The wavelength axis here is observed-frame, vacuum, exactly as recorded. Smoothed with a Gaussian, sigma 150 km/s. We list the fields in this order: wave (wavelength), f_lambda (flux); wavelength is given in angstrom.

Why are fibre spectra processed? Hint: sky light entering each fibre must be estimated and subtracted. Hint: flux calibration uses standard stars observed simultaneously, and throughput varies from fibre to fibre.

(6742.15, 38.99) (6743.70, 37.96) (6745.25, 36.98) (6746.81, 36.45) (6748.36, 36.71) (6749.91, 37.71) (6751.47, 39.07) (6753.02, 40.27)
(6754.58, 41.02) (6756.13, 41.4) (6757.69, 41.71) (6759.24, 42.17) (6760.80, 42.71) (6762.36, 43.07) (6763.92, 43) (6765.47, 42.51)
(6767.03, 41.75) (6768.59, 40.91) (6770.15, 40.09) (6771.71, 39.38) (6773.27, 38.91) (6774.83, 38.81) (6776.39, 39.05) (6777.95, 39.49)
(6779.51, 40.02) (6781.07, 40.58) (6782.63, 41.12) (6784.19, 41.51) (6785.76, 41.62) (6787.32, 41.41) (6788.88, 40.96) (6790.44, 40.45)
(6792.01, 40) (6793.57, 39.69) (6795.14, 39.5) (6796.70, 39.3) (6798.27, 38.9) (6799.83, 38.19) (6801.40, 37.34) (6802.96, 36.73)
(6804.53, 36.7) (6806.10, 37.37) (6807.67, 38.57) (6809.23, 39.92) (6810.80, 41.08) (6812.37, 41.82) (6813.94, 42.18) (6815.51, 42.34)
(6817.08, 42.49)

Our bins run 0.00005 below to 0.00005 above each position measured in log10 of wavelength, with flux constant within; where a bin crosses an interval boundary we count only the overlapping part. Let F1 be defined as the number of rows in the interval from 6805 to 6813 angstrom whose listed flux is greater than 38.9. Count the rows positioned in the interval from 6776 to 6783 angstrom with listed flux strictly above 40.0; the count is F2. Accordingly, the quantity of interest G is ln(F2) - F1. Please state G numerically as -1.9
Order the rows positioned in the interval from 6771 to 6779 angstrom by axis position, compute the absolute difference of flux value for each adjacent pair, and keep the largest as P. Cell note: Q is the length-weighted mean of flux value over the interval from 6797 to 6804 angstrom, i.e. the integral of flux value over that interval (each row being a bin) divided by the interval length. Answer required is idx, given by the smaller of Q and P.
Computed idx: 0.47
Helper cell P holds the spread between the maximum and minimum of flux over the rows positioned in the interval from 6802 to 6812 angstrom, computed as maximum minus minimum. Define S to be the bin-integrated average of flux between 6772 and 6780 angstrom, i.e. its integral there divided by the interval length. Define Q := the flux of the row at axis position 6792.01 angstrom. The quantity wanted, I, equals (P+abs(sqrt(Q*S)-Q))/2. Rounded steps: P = 4.4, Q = 40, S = 39.2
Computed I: 2.4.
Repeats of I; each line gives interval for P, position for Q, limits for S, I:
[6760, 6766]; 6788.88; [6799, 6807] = 1.2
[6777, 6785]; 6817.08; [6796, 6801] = 2.0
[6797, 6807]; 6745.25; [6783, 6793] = 2.1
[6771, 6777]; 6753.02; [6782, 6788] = 0.6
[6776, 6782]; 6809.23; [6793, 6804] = 1.1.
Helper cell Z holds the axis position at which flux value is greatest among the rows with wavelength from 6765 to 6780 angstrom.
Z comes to 6765.47 angstrom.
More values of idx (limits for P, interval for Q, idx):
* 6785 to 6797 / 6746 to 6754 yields 0.51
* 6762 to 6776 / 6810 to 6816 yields 0.84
